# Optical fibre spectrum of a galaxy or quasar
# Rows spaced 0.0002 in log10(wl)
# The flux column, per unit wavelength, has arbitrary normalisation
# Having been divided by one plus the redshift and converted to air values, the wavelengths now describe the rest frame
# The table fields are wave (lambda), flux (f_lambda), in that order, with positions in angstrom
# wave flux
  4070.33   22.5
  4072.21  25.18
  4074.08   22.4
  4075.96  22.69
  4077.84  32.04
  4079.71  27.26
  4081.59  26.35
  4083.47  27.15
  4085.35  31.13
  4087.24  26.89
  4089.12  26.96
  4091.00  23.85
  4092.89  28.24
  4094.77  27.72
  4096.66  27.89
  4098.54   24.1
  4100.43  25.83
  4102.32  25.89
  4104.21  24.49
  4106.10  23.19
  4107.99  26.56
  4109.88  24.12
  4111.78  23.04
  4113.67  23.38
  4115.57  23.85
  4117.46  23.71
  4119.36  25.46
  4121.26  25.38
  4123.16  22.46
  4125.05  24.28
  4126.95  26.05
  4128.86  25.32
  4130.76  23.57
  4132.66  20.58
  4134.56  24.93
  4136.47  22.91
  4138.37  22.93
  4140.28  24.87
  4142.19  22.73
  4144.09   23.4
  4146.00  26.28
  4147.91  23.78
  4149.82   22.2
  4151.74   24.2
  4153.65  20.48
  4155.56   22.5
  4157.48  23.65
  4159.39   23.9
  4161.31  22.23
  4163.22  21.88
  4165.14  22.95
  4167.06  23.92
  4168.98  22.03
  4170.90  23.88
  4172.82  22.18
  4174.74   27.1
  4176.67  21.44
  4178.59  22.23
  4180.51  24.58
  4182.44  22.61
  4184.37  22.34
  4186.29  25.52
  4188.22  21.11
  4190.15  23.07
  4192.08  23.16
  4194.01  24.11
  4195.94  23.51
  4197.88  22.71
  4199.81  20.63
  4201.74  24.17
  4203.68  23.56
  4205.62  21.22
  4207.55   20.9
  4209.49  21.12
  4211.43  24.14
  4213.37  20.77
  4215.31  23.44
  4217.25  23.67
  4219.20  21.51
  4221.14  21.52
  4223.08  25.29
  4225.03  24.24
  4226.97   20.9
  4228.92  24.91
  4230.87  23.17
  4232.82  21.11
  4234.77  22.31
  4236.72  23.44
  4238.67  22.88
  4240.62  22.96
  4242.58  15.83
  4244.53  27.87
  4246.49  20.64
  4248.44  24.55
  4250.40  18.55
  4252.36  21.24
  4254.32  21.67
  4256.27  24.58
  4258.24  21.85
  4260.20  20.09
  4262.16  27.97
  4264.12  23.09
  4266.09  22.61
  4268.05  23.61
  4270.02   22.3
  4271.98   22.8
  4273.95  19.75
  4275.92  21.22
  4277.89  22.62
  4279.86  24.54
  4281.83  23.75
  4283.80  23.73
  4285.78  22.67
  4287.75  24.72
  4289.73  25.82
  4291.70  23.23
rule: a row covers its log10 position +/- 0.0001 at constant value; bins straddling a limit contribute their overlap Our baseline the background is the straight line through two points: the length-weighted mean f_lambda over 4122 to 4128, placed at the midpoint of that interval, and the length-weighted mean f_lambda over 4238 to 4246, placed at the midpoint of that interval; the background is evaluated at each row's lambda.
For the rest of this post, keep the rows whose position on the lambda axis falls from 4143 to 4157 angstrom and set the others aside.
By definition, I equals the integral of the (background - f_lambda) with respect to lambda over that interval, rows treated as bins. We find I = 8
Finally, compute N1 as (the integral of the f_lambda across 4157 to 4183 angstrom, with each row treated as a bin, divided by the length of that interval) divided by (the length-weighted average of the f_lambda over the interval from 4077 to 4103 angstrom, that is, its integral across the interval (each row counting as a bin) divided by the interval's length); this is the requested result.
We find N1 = 0.85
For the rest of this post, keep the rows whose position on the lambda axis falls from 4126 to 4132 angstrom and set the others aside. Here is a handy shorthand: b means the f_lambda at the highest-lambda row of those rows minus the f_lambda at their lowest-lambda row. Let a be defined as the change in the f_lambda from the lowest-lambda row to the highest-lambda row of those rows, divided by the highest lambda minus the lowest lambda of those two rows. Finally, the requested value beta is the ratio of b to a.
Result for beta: 3.8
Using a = -0.7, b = -2.5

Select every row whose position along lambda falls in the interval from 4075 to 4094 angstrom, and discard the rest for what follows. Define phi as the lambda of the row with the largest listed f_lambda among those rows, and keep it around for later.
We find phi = 4077.84 angstrom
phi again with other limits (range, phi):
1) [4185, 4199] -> 4186.29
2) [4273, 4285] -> 4279.86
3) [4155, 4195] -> 4174.74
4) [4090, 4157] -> 4092.89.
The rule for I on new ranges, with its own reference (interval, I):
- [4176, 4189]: 5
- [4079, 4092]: -27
